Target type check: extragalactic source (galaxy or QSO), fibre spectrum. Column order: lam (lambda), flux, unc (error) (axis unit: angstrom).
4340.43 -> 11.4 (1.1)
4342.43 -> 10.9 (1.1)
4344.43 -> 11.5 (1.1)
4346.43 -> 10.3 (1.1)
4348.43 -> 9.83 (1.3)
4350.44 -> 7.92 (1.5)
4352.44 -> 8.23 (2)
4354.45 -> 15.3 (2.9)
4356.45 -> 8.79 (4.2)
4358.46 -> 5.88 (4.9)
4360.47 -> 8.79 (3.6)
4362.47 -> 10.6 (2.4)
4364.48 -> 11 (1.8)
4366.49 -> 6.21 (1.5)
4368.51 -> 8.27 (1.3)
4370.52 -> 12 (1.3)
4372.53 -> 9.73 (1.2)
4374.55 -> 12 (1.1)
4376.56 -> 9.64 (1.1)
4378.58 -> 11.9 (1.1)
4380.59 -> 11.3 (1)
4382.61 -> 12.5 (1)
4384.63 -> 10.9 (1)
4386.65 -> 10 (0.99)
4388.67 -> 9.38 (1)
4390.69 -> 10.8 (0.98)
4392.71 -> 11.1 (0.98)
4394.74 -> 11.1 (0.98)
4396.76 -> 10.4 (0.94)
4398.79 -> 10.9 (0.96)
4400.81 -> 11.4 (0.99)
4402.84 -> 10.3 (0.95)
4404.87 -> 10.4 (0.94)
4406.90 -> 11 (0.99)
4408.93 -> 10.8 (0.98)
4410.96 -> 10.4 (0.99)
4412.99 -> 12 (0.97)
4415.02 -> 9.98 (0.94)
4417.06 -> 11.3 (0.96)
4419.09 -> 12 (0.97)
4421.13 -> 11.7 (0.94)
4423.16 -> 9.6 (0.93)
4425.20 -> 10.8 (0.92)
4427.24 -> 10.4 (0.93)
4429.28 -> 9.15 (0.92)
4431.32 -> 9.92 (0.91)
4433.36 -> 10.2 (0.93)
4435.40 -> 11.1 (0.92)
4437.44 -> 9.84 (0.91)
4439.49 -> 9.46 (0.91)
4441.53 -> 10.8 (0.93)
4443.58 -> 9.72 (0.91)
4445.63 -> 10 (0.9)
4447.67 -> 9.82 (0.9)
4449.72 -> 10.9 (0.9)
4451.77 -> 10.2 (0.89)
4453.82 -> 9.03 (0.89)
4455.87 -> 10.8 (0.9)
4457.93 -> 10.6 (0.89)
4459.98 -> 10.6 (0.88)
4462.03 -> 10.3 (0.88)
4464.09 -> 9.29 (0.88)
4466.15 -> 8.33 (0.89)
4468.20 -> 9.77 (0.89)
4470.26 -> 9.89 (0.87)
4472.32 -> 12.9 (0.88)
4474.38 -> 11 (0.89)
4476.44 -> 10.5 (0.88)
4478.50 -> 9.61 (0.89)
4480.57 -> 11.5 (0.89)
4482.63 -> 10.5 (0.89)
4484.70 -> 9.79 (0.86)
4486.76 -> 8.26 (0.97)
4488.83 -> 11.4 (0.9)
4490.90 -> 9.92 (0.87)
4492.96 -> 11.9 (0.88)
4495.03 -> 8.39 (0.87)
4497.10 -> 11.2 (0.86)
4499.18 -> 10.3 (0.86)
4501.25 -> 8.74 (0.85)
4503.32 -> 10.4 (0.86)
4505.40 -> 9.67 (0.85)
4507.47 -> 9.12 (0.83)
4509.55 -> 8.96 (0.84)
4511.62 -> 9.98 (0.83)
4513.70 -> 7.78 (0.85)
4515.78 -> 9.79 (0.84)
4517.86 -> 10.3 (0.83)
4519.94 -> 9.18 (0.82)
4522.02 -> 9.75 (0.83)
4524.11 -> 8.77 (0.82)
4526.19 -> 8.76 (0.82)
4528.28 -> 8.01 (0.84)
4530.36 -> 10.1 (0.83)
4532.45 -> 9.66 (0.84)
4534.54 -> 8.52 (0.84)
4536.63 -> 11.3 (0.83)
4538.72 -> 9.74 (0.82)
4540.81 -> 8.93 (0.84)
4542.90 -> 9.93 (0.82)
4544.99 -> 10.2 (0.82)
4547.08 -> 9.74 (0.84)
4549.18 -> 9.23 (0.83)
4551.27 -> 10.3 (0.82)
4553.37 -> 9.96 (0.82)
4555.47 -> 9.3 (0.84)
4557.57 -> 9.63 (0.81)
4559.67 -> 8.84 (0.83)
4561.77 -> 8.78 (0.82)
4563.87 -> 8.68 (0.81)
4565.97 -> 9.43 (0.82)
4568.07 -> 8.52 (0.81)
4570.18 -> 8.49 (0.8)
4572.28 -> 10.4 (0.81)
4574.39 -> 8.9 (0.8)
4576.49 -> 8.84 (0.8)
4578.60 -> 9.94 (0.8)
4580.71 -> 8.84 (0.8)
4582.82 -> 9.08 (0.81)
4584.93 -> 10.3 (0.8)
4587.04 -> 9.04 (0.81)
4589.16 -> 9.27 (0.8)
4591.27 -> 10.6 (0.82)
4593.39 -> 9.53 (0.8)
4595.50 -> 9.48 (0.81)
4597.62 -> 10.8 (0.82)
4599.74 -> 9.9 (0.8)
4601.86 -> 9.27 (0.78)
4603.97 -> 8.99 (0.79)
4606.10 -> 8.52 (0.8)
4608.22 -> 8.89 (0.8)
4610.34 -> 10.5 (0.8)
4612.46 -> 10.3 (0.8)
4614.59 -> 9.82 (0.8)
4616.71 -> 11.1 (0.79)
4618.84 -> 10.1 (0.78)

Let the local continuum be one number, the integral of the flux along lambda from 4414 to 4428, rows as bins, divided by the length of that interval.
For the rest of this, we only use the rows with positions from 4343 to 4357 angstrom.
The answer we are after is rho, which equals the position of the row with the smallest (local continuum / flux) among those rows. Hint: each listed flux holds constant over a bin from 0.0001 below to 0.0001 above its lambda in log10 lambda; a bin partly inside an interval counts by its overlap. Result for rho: 4354.45 angstrom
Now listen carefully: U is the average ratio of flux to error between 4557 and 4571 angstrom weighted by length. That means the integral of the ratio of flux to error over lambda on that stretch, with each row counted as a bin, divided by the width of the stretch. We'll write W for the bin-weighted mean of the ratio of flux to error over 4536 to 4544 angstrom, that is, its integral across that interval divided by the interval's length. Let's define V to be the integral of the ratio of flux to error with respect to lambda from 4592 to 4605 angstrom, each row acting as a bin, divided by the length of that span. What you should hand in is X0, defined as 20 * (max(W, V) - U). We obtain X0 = 24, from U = 10.9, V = 12.1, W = 12.0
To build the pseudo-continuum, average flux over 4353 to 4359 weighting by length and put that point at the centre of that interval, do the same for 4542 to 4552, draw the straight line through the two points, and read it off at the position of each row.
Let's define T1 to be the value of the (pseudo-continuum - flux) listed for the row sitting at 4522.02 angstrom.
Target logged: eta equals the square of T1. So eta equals 0.0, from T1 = 0.2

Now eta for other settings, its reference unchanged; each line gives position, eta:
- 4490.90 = 0.0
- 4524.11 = 1.3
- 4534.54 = 1.9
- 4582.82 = 0.5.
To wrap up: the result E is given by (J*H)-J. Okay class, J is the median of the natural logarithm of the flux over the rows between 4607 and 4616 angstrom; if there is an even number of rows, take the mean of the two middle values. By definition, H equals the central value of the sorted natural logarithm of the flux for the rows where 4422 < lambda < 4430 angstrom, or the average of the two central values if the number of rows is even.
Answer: 3.00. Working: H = 2.30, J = 2.31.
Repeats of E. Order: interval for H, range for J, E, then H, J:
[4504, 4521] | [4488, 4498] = 3.00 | 2.24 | 2.42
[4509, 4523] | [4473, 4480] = 3.00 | 2.28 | 2.35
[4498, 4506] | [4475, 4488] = 3.01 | 2.30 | 2.32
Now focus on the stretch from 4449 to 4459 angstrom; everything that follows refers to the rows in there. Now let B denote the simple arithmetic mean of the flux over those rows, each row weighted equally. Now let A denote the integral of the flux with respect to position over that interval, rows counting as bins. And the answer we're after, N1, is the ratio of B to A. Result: 0.100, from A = 103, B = 10.3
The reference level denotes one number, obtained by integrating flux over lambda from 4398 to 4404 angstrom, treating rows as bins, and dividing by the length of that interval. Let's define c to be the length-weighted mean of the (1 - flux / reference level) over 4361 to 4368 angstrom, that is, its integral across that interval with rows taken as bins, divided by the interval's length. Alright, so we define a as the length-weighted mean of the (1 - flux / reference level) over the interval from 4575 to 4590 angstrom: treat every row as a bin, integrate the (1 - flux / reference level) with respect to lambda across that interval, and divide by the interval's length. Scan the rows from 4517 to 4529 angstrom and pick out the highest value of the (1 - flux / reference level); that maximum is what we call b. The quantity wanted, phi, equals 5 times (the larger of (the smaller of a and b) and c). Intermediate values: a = 0.14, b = 0.26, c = 0.156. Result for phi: 0.78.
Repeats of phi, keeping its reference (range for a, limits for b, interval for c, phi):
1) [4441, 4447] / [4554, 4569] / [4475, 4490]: 0.35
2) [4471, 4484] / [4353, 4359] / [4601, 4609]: 0.90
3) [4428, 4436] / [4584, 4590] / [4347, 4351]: 0.79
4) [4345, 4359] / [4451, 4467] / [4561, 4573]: 0.85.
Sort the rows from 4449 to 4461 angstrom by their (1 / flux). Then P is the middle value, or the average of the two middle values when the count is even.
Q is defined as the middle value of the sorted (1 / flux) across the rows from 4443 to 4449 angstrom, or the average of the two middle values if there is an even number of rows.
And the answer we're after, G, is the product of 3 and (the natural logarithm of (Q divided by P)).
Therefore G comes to 0.2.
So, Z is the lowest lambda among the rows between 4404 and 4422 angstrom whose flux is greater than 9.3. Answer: 4404.87 angstrom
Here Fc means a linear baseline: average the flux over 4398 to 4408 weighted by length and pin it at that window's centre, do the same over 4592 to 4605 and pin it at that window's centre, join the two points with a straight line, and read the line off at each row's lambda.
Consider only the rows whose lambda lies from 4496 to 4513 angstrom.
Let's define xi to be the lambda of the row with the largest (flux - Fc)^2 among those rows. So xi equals 4501.25 angstrom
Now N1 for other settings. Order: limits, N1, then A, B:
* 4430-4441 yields 0.091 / 111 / 10.1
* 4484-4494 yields 0.100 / 103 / 10.3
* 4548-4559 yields 0.091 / 106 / 9.7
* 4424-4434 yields 0.100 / 101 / 10.1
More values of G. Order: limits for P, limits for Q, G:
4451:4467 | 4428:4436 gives 0.1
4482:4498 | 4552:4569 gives 0.4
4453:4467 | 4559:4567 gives 0.5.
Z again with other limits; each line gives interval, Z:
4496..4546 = 4497.10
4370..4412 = 4370.52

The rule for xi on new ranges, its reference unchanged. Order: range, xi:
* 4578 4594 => 4580.71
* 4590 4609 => 4606.10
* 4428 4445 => 4429.28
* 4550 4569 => 4568.07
